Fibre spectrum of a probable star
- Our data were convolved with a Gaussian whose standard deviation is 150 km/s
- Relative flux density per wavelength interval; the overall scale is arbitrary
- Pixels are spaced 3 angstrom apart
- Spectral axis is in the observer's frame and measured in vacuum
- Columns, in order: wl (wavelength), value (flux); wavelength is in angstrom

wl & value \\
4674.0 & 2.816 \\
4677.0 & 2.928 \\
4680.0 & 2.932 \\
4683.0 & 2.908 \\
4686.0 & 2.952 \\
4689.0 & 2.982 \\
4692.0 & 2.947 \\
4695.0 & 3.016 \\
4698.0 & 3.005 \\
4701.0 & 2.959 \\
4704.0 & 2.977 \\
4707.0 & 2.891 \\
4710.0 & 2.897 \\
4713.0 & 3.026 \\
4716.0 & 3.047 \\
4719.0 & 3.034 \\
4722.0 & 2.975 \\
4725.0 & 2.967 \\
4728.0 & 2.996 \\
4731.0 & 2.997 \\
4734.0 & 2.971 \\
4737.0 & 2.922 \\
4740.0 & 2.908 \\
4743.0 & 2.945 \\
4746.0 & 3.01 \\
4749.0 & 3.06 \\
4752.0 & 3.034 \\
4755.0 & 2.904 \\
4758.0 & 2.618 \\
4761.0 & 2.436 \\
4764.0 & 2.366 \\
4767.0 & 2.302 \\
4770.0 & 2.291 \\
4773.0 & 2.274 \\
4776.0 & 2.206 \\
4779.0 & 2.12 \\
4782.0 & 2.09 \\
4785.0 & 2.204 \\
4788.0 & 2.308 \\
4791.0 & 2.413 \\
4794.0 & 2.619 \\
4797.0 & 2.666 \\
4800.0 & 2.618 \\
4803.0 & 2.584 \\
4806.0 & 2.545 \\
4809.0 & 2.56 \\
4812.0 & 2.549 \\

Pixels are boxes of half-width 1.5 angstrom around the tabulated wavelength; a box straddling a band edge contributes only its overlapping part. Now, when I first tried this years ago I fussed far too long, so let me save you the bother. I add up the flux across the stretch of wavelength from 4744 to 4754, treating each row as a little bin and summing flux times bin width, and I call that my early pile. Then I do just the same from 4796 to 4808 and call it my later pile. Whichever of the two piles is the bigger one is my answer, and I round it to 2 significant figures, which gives 31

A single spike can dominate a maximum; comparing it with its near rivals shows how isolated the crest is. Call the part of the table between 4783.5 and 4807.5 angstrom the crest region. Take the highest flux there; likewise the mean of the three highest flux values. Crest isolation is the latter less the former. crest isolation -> -0.032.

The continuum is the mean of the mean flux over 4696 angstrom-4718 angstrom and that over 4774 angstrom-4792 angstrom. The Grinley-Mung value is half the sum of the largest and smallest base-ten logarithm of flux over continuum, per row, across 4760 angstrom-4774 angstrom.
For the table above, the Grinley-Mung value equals -0.043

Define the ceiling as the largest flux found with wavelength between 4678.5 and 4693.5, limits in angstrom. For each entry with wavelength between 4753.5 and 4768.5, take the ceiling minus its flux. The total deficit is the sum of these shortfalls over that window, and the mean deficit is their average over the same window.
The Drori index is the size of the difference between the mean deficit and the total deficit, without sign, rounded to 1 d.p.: 1.8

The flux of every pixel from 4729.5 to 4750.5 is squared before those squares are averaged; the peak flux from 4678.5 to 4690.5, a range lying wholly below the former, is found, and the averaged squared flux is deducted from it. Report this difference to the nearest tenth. -5.9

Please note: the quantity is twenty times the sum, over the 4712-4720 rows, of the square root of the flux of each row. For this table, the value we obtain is 105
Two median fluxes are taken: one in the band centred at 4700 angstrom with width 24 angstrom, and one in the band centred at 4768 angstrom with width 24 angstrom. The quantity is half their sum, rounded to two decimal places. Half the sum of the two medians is 2.63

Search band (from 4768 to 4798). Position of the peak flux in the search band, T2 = 4797.0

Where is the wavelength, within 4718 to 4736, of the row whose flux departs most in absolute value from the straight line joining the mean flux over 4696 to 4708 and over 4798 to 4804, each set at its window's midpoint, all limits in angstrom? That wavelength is 4731.0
